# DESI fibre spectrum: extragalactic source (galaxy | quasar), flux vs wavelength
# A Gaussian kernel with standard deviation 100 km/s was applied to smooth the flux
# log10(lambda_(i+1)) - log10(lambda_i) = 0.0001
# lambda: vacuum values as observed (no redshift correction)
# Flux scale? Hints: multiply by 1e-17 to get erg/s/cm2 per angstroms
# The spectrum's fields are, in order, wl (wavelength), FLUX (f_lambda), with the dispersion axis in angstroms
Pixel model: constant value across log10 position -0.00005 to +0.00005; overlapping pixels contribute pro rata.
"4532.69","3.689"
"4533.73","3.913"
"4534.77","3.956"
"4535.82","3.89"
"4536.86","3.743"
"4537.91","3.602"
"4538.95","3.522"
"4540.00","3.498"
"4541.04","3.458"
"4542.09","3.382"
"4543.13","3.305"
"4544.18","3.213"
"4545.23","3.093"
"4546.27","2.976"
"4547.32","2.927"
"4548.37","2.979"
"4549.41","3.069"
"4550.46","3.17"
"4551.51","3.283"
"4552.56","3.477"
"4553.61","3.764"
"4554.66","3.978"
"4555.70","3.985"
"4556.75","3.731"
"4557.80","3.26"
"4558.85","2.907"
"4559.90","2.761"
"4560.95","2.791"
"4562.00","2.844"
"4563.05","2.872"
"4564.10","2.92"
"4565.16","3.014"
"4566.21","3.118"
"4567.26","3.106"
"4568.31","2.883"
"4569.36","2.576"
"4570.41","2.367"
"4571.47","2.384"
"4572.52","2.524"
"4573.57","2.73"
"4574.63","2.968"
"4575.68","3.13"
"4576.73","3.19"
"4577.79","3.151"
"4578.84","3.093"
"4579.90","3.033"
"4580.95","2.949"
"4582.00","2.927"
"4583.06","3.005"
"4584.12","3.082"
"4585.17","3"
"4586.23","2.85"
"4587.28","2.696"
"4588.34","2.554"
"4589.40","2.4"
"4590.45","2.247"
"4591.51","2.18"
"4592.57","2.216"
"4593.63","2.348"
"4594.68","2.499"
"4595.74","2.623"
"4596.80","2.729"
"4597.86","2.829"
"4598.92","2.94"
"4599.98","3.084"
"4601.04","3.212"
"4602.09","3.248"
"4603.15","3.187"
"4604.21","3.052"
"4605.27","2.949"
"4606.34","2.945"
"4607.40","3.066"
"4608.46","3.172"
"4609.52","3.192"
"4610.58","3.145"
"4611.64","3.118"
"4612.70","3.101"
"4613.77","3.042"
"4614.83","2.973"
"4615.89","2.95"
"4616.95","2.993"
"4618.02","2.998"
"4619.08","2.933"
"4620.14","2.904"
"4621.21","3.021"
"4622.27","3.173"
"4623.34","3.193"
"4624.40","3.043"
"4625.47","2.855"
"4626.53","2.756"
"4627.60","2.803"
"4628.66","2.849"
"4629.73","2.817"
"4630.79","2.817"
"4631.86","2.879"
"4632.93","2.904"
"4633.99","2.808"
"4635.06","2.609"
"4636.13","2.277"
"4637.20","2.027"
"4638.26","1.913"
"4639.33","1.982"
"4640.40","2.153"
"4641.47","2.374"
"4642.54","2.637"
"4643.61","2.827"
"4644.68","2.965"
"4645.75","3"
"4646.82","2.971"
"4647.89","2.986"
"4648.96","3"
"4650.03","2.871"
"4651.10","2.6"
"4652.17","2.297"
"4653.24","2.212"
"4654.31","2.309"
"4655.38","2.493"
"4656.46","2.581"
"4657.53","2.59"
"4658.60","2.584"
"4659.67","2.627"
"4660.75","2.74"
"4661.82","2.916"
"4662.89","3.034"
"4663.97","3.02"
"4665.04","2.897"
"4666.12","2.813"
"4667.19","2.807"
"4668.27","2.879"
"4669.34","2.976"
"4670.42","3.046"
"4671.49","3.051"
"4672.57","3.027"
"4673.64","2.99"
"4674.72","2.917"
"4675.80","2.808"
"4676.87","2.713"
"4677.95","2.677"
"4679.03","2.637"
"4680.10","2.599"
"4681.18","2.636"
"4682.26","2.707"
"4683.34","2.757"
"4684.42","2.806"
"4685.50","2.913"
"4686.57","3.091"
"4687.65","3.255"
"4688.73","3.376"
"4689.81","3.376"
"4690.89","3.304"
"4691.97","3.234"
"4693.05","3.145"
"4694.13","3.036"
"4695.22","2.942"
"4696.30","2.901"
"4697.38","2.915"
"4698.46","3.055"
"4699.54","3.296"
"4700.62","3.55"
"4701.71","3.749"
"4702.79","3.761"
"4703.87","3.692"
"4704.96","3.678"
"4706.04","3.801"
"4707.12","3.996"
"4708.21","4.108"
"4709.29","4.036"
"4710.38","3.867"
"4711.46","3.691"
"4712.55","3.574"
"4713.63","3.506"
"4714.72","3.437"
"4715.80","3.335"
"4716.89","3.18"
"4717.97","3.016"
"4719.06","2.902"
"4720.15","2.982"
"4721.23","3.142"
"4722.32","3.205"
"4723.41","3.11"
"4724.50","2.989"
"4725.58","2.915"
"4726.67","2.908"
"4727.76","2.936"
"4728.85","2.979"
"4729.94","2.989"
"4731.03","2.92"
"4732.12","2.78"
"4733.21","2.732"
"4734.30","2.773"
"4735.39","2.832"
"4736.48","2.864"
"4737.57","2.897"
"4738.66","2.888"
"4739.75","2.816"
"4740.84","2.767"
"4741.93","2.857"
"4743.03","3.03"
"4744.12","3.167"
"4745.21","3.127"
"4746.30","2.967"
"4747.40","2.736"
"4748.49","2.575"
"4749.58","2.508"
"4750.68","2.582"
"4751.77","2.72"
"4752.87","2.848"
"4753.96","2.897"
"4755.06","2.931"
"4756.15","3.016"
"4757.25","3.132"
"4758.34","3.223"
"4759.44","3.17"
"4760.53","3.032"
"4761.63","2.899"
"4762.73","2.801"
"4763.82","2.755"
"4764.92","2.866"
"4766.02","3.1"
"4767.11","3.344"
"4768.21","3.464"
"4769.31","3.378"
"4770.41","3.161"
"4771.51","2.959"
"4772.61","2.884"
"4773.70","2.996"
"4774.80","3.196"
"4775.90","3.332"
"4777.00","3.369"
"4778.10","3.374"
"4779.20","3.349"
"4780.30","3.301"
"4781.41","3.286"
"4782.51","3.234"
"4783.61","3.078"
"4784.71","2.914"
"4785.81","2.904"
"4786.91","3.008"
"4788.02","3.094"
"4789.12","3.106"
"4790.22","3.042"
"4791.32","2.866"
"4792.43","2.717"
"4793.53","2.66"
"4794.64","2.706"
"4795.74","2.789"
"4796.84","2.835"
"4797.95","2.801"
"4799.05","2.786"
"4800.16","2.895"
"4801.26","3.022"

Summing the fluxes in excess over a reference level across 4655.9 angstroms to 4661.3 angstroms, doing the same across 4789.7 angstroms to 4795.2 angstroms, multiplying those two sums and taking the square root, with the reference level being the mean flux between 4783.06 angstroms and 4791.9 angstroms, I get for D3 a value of 1.4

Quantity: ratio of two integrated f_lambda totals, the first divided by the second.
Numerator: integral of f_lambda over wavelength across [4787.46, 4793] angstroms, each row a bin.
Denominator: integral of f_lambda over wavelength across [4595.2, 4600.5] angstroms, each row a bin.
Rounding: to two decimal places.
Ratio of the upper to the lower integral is 1.09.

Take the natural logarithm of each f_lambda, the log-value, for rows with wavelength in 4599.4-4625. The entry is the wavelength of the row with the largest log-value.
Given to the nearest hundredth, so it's 4602.09 angstroms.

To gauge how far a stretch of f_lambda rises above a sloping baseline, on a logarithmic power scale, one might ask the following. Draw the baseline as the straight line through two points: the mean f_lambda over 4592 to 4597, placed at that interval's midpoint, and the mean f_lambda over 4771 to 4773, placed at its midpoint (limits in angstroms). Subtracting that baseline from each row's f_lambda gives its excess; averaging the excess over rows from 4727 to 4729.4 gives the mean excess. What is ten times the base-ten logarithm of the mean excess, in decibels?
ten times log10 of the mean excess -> -8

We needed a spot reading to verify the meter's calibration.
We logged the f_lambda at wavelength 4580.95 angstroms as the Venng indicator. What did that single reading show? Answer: 2.949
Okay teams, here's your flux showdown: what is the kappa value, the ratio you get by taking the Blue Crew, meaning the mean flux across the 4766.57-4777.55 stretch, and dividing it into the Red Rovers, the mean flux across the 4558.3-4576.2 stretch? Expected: 0.88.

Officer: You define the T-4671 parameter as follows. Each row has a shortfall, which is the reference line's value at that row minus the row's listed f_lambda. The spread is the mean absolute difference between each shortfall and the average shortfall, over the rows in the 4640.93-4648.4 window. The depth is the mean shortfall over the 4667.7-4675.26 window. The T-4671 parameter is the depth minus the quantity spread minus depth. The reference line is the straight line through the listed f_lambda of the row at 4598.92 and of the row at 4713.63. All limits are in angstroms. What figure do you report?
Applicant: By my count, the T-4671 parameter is 0.5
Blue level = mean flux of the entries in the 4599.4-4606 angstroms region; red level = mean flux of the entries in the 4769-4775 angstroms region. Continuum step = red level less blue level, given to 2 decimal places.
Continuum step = -0.03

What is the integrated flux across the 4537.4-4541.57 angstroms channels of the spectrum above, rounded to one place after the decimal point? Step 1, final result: 14.7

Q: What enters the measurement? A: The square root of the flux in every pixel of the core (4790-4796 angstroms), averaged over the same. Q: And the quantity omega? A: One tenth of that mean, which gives 0.167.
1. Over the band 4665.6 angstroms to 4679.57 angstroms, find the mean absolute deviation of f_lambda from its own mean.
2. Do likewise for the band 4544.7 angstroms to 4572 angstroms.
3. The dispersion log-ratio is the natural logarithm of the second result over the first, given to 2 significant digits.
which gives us 0.95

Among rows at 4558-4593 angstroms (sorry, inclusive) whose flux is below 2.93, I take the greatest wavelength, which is 4592.57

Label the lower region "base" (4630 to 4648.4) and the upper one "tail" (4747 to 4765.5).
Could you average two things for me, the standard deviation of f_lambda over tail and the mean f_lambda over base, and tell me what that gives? 1.40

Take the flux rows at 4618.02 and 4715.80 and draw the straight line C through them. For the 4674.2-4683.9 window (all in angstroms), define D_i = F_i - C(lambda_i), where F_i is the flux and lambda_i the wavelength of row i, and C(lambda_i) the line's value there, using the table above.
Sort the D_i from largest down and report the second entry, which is -0.39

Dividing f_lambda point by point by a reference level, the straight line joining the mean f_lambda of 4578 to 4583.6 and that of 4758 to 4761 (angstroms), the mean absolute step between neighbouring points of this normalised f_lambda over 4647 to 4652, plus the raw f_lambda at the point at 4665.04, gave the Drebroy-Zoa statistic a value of 2.9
